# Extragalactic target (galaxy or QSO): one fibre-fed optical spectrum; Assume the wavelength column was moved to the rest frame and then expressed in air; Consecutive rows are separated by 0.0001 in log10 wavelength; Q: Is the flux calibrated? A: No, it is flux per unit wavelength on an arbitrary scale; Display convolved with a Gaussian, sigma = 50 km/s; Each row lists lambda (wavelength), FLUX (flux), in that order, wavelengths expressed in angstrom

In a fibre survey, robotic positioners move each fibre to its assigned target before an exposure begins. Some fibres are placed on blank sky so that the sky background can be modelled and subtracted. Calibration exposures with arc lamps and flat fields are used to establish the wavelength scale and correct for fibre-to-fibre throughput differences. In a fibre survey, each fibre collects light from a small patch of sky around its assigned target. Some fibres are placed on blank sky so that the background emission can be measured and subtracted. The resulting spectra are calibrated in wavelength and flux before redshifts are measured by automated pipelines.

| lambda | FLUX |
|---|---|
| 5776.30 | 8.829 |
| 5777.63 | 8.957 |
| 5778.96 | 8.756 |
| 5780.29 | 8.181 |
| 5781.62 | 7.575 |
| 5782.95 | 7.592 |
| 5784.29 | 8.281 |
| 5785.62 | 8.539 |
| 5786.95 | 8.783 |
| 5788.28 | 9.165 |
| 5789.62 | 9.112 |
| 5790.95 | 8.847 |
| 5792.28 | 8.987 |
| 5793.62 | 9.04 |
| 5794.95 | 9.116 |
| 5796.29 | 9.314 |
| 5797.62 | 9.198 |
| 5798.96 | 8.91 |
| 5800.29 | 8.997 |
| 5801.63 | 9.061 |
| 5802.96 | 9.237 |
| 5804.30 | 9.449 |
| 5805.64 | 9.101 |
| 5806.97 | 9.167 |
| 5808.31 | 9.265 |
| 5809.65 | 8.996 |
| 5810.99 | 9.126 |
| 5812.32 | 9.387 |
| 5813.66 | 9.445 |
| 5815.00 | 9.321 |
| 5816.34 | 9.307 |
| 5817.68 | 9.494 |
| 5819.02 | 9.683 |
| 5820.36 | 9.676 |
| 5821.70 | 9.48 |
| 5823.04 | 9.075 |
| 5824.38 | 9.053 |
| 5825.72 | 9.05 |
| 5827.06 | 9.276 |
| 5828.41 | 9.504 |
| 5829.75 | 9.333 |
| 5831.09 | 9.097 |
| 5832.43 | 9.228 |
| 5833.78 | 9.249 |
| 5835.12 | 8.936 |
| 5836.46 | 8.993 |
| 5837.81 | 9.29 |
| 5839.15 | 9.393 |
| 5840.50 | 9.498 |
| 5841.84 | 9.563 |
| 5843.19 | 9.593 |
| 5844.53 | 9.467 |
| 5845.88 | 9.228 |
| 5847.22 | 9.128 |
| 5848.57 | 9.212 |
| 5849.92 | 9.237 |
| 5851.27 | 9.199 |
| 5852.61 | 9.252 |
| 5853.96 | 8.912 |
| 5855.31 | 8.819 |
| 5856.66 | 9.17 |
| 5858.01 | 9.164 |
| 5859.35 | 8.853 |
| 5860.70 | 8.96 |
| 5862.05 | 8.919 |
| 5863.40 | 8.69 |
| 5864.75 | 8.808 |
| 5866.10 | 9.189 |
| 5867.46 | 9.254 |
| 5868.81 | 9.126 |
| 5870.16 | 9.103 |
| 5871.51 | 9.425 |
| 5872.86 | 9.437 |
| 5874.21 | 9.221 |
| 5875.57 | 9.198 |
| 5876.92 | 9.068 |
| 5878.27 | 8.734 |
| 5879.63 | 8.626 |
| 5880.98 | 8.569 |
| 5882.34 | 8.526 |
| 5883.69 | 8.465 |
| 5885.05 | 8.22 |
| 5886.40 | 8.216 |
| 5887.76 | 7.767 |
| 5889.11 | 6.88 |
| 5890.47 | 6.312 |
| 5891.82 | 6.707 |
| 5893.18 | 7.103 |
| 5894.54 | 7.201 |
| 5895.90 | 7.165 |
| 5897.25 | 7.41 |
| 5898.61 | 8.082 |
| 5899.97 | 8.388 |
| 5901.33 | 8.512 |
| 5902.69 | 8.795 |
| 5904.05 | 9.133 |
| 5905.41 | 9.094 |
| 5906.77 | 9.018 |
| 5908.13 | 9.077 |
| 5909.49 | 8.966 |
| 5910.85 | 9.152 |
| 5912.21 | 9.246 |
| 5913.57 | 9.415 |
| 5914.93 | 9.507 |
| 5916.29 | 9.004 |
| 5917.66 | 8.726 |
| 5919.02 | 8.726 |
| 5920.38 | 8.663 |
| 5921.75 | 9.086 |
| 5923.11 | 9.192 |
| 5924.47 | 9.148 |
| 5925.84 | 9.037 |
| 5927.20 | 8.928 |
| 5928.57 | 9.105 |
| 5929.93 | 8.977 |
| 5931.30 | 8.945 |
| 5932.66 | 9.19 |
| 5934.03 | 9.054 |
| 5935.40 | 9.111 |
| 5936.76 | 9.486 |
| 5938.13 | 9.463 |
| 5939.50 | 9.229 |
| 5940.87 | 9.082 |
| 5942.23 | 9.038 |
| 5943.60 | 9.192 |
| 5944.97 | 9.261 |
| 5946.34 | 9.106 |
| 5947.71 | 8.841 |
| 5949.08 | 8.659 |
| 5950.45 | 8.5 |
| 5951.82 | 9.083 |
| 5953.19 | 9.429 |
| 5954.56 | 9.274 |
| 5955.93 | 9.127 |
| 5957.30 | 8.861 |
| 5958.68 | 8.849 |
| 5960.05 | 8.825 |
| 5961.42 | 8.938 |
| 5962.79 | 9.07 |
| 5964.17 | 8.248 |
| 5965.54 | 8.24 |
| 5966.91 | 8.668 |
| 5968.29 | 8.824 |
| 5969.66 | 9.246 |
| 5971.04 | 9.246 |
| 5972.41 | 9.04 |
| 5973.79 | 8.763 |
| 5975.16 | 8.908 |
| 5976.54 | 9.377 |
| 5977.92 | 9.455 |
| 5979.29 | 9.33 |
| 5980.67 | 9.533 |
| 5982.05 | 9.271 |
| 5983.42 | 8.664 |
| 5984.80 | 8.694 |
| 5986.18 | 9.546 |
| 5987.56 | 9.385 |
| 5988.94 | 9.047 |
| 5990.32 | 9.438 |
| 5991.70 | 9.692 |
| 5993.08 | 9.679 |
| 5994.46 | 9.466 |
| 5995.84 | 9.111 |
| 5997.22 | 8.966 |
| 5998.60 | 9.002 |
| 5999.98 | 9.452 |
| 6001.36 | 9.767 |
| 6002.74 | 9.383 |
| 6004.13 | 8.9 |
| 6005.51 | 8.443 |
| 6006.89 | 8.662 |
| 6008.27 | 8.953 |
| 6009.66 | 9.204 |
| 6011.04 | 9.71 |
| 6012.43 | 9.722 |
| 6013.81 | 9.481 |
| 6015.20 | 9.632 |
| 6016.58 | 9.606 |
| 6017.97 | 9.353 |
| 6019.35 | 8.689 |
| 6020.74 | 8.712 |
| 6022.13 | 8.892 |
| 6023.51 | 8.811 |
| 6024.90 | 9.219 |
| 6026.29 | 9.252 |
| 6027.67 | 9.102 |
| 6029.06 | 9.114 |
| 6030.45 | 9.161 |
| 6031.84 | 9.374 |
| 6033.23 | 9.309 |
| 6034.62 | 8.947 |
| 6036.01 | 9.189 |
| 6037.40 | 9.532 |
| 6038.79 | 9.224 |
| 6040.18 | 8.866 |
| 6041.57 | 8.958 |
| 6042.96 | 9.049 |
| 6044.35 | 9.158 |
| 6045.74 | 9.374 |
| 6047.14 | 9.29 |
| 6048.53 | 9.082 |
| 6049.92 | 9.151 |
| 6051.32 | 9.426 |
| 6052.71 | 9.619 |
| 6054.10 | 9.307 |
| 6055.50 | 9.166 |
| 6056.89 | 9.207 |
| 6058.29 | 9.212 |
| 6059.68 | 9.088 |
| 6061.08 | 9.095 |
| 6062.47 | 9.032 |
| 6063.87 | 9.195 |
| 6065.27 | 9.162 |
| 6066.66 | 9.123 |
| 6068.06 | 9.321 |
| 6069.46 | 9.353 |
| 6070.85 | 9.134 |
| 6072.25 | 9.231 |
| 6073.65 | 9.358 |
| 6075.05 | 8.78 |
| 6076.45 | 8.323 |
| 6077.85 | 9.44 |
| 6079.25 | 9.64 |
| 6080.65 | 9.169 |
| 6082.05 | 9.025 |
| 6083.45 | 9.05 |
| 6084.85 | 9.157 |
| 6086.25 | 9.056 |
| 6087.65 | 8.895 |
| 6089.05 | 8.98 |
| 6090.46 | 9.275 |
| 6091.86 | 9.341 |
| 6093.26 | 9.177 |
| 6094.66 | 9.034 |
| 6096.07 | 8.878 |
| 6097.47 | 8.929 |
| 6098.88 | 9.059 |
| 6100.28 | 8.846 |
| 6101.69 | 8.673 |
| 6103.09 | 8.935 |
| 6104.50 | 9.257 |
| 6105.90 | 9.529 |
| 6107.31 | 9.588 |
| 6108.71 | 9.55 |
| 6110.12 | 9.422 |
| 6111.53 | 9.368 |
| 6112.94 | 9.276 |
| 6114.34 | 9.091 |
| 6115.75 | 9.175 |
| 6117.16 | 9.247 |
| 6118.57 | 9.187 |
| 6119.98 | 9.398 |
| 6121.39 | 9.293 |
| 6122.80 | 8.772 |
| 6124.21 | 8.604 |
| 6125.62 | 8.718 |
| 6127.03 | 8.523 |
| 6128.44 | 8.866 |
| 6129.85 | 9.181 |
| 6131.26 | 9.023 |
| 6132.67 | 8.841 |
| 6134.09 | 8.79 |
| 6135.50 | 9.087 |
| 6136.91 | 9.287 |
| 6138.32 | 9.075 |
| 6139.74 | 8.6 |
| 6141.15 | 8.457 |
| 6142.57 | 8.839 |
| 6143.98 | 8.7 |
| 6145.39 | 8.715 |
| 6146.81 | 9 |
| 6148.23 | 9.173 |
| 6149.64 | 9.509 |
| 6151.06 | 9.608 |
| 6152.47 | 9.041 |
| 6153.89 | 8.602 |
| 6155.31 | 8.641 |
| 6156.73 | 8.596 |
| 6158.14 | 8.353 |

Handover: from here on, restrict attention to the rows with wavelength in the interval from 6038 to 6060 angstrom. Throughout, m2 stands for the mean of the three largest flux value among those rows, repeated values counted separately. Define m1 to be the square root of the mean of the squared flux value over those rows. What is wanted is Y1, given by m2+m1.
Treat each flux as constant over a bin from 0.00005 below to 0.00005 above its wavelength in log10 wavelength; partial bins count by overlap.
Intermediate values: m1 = 9.20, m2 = 9.47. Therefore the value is 18.7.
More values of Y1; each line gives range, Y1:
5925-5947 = 18.5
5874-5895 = 17.3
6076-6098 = 18.6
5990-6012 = 19.0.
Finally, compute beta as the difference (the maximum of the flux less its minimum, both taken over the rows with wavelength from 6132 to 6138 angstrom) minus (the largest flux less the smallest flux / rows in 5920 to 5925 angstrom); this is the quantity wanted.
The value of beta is -0.03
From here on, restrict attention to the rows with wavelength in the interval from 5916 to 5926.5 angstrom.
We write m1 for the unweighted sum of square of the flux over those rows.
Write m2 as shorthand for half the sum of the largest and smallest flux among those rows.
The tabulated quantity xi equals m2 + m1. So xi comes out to 650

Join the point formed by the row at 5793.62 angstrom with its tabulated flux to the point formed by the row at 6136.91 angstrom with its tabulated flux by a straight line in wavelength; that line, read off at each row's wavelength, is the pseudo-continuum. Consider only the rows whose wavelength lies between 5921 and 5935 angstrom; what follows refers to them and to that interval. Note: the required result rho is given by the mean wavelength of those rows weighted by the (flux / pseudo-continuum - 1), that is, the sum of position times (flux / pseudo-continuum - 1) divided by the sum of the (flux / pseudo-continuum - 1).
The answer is 5929.3 angstrom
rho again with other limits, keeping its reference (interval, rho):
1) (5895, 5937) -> 5901.9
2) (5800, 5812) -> 5805.7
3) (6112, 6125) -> 6121.9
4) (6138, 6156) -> 6145.7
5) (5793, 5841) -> 5819.6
